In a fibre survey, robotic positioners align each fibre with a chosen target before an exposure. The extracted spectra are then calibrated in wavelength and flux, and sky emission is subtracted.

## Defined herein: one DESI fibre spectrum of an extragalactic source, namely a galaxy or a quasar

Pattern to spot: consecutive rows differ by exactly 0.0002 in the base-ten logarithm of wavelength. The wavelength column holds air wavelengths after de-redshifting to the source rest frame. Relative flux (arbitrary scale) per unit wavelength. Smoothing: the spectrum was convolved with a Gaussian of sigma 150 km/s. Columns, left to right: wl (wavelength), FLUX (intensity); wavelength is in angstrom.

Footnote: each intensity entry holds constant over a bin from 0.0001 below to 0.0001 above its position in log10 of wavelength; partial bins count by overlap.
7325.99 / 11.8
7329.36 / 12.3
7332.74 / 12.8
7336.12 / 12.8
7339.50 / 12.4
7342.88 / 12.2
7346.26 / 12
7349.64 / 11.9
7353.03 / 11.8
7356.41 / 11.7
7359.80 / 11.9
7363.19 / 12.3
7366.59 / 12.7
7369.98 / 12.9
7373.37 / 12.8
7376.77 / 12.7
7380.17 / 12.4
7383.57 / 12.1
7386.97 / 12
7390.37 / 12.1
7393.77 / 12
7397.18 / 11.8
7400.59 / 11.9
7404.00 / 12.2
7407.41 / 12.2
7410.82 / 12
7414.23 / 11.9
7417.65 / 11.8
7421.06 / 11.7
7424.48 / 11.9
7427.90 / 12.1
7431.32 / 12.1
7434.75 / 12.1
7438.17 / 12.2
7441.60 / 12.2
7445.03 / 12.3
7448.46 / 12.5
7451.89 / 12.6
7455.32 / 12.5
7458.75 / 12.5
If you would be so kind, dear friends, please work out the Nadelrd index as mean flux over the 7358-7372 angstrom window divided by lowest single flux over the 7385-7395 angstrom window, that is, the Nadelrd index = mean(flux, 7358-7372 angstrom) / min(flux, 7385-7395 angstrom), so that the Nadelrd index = 1.04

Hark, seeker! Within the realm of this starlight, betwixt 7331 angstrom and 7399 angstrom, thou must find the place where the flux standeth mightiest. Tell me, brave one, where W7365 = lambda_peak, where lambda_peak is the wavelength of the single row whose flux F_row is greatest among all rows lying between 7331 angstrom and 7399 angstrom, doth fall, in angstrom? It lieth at 7369.98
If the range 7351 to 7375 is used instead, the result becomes 7369.98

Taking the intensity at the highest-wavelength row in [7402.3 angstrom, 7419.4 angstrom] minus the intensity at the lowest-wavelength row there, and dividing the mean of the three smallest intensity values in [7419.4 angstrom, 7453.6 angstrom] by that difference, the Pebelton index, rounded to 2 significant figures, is -30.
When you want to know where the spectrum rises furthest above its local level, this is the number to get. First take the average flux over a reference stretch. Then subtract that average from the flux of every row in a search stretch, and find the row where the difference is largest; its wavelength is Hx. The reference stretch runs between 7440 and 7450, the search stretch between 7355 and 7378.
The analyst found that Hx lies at 7369.98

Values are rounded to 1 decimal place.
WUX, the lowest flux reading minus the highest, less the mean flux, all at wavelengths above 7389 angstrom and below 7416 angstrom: -12.4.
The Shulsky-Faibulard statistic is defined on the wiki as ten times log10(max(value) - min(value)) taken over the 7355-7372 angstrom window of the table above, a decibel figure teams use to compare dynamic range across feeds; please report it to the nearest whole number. 1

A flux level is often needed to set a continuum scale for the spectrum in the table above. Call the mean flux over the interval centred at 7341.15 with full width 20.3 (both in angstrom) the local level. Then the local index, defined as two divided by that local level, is 0.162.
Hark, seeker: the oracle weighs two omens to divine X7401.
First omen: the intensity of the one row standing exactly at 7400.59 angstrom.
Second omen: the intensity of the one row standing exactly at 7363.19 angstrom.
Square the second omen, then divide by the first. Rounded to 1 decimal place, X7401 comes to 12.7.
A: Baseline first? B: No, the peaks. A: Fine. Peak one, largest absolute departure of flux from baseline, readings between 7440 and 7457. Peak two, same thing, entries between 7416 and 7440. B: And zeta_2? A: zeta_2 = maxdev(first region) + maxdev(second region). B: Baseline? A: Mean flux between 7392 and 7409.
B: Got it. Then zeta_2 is 0.90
